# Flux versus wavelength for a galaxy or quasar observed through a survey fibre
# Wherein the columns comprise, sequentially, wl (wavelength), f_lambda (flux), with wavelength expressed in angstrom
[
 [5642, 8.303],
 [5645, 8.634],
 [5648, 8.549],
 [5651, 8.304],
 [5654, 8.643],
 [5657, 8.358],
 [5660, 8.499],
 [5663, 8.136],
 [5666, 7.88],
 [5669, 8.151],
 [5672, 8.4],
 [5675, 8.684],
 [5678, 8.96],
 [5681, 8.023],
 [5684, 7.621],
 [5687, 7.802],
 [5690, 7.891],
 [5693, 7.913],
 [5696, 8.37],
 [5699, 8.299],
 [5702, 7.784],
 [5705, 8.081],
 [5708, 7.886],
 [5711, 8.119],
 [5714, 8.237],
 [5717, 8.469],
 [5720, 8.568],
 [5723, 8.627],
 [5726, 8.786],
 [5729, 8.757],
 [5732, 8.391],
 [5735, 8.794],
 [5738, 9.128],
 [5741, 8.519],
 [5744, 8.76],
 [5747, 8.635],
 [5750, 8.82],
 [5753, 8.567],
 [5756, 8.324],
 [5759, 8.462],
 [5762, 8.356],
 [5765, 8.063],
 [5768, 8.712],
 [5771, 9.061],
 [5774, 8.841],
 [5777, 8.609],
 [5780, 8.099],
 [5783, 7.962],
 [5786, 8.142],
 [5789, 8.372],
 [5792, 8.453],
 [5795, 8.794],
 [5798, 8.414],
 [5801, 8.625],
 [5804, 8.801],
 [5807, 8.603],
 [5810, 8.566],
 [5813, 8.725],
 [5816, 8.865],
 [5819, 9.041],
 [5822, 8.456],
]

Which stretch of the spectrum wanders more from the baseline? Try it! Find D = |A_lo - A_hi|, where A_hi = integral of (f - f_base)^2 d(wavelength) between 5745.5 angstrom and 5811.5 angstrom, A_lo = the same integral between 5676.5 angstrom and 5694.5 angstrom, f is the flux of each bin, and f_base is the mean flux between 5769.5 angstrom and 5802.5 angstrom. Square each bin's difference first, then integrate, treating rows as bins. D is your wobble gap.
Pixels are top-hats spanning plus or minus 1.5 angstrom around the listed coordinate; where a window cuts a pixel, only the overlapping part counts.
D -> 2.0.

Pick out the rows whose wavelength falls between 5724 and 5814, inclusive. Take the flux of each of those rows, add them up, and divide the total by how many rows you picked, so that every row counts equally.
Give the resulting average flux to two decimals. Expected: 8.57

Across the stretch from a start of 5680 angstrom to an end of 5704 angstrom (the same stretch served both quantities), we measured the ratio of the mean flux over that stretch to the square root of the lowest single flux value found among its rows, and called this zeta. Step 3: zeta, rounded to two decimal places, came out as 2.88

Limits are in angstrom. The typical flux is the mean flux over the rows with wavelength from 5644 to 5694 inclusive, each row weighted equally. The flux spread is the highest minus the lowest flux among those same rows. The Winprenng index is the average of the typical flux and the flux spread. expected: 4.800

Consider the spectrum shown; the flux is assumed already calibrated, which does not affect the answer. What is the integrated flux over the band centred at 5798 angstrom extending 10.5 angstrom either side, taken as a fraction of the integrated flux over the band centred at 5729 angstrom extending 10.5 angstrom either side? 0.98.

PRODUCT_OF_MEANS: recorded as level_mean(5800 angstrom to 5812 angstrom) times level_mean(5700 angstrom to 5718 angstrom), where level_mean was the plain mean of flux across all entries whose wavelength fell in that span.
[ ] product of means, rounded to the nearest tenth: 70.0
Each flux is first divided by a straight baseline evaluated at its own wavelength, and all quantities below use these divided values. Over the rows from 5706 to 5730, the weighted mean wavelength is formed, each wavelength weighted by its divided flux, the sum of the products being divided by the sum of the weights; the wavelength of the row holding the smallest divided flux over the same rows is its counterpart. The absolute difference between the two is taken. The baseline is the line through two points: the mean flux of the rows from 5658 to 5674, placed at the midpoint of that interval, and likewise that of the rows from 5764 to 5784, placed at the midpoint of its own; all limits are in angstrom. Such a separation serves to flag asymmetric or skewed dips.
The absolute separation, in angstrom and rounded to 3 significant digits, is 10.7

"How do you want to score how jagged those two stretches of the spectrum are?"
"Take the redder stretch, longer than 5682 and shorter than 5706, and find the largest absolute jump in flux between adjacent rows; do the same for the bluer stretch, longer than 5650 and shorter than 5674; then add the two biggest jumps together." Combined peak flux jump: 0.88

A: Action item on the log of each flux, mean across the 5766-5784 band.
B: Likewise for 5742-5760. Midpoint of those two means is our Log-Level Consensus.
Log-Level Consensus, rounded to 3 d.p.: 0.933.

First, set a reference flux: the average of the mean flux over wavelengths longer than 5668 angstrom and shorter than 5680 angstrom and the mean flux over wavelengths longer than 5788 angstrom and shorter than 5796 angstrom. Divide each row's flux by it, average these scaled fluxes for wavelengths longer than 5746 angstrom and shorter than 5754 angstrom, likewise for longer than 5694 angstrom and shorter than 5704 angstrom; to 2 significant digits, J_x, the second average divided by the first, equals 0.94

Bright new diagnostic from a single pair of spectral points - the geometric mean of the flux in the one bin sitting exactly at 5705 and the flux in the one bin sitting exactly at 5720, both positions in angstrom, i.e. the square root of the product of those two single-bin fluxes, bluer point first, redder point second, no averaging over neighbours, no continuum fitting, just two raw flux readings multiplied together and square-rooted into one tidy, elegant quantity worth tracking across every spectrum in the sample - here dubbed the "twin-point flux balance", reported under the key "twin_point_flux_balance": 8.32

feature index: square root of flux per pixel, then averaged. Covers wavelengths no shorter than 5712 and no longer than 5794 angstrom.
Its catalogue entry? 2.92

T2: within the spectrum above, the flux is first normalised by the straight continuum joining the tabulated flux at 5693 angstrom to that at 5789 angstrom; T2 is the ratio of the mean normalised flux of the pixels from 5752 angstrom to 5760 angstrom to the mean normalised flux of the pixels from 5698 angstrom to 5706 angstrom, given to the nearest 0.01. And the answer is 1.02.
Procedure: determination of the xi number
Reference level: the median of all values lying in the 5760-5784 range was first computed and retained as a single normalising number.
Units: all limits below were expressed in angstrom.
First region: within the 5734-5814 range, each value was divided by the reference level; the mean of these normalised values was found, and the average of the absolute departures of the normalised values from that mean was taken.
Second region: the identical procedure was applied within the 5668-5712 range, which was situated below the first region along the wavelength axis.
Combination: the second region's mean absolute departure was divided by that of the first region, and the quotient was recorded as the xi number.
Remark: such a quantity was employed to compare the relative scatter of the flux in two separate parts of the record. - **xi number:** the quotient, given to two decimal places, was 1.23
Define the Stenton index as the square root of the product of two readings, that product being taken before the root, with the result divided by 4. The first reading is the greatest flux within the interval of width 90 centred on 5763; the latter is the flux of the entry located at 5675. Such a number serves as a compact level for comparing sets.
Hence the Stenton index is 2.23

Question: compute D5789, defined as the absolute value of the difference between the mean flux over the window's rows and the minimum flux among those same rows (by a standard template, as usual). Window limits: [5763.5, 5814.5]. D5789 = 0.56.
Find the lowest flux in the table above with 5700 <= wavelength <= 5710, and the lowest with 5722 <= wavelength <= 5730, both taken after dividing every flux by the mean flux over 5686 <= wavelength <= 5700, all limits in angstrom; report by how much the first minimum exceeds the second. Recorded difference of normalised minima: -0.10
